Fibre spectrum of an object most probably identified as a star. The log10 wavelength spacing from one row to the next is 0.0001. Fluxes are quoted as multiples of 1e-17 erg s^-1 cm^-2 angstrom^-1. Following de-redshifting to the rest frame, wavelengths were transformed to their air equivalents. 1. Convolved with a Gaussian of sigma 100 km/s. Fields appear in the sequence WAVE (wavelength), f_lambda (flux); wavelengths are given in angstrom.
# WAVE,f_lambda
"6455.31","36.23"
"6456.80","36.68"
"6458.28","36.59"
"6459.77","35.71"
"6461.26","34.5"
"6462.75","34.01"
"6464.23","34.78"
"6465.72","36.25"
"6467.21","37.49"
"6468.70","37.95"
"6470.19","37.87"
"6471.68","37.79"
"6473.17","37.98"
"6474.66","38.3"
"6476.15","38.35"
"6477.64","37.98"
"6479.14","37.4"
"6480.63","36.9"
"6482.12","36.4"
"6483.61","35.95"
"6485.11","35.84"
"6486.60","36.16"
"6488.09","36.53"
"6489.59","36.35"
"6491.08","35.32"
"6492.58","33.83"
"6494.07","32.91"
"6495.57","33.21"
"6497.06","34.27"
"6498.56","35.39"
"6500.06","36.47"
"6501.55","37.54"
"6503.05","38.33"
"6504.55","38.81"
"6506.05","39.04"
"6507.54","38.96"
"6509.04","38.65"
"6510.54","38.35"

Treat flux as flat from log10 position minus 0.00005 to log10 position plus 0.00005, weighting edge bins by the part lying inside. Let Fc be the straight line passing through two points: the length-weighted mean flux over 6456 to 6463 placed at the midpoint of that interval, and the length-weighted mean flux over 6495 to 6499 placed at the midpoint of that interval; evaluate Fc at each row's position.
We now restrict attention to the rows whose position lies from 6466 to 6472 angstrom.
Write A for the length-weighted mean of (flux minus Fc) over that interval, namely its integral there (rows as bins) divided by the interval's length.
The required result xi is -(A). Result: -2.4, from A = 2.4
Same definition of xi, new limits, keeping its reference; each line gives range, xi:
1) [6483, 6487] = -1.3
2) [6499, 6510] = -4.2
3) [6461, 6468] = -0.1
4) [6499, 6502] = -2.6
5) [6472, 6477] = -3.1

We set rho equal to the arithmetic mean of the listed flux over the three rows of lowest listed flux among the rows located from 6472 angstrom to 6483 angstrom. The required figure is 36.9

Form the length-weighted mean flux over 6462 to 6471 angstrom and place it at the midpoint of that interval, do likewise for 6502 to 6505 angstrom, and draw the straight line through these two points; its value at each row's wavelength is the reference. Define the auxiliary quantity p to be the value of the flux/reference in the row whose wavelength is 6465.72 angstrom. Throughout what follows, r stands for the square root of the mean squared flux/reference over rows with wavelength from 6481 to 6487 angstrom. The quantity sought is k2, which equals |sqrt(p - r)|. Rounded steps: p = 0.997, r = 0.97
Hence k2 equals 0.18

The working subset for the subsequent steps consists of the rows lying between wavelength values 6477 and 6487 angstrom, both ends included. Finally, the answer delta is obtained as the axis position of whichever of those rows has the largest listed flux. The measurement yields 6477.64 angstrom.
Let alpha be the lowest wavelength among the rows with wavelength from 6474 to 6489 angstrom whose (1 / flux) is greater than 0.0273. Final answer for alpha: 6482.12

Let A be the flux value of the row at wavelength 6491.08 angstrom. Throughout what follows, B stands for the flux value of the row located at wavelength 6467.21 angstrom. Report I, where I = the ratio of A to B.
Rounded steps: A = 35.32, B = 37.49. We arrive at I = 0.942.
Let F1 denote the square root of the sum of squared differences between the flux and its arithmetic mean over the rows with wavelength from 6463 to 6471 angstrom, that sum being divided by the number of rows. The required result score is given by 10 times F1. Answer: 12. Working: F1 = 1.2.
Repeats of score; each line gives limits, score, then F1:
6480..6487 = 4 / 0.4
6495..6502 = 15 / 1.5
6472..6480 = 3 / 0.3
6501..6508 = 6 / 0.6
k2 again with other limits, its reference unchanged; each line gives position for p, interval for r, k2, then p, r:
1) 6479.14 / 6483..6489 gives 0.21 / 1.009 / 0.96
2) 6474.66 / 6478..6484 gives 0.23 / 1.039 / 0.99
